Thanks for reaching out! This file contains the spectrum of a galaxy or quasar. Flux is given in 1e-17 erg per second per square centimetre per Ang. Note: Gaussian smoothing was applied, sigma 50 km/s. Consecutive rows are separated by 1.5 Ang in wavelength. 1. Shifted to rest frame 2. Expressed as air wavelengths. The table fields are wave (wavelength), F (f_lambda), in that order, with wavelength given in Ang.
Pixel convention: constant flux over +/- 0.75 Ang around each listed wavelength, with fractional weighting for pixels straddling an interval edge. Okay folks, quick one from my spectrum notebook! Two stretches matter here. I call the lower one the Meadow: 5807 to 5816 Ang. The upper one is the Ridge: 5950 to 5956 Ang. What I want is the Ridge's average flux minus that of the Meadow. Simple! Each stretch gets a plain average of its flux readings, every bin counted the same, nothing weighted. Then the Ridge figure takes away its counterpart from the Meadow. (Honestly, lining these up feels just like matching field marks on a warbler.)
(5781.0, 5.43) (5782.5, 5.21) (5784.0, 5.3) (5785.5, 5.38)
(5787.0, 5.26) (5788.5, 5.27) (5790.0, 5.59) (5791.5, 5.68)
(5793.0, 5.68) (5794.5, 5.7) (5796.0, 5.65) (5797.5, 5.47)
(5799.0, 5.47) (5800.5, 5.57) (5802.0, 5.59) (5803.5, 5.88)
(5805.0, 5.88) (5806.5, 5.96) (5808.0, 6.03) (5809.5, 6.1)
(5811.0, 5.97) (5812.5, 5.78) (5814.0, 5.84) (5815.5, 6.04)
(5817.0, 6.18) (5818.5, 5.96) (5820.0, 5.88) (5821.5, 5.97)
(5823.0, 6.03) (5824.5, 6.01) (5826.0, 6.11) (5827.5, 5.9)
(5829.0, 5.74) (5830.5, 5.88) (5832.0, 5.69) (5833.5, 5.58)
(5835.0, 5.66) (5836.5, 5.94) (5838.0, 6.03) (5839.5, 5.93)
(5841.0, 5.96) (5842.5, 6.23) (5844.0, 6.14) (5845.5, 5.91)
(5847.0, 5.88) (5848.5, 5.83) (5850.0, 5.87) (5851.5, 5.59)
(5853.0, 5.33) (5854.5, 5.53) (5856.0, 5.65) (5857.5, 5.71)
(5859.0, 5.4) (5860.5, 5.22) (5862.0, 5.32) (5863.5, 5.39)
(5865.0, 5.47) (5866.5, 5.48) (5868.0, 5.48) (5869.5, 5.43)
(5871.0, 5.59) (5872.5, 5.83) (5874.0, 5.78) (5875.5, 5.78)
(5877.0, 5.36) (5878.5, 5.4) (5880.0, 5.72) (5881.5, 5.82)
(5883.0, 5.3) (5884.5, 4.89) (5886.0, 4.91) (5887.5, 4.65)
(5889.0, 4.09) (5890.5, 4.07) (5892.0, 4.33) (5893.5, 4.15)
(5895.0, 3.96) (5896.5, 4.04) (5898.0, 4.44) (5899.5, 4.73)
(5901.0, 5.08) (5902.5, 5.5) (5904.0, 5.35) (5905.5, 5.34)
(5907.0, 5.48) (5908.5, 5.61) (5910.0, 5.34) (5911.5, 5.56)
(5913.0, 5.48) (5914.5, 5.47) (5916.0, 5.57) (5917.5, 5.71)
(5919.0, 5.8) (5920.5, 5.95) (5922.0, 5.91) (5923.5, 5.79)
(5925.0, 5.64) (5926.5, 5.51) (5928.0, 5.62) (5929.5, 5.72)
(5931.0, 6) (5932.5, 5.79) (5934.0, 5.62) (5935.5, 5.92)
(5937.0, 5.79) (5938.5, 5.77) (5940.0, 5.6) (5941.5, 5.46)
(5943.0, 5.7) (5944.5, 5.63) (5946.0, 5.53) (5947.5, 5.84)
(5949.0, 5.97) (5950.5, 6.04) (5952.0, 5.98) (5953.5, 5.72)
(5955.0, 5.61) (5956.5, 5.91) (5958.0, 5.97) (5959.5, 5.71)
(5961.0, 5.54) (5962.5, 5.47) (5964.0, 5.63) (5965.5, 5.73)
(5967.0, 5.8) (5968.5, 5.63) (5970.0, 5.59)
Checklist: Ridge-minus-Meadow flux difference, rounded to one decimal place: -0.1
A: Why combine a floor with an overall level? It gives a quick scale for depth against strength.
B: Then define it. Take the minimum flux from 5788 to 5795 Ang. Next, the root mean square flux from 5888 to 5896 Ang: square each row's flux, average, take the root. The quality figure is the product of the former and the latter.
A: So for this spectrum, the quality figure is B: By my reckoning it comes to 21.7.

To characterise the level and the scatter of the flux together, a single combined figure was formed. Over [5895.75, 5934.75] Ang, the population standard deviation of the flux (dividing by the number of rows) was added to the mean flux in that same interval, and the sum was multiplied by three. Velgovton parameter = 17.7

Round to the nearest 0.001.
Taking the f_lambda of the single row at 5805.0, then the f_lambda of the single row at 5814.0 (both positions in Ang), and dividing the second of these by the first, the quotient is 0.993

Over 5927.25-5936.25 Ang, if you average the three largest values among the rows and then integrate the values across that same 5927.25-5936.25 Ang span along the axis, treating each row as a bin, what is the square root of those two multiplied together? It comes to 17.5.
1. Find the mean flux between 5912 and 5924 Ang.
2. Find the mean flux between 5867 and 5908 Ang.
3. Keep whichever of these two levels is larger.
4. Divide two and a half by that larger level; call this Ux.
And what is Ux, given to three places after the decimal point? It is 0.438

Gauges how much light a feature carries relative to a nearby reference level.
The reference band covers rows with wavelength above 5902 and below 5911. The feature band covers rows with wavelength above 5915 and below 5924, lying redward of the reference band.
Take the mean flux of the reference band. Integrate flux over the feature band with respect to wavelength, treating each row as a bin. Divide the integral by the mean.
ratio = 9.6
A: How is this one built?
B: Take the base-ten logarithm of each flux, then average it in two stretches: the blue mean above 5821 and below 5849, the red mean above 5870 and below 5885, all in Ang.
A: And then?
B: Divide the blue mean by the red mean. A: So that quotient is 1.04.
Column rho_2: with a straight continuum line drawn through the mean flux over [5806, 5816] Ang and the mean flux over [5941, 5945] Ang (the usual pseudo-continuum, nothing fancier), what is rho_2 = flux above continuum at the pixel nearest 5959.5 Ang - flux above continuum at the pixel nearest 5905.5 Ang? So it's 0.52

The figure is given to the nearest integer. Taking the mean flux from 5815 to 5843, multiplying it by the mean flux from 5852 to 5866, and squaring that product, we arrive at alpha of 1044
